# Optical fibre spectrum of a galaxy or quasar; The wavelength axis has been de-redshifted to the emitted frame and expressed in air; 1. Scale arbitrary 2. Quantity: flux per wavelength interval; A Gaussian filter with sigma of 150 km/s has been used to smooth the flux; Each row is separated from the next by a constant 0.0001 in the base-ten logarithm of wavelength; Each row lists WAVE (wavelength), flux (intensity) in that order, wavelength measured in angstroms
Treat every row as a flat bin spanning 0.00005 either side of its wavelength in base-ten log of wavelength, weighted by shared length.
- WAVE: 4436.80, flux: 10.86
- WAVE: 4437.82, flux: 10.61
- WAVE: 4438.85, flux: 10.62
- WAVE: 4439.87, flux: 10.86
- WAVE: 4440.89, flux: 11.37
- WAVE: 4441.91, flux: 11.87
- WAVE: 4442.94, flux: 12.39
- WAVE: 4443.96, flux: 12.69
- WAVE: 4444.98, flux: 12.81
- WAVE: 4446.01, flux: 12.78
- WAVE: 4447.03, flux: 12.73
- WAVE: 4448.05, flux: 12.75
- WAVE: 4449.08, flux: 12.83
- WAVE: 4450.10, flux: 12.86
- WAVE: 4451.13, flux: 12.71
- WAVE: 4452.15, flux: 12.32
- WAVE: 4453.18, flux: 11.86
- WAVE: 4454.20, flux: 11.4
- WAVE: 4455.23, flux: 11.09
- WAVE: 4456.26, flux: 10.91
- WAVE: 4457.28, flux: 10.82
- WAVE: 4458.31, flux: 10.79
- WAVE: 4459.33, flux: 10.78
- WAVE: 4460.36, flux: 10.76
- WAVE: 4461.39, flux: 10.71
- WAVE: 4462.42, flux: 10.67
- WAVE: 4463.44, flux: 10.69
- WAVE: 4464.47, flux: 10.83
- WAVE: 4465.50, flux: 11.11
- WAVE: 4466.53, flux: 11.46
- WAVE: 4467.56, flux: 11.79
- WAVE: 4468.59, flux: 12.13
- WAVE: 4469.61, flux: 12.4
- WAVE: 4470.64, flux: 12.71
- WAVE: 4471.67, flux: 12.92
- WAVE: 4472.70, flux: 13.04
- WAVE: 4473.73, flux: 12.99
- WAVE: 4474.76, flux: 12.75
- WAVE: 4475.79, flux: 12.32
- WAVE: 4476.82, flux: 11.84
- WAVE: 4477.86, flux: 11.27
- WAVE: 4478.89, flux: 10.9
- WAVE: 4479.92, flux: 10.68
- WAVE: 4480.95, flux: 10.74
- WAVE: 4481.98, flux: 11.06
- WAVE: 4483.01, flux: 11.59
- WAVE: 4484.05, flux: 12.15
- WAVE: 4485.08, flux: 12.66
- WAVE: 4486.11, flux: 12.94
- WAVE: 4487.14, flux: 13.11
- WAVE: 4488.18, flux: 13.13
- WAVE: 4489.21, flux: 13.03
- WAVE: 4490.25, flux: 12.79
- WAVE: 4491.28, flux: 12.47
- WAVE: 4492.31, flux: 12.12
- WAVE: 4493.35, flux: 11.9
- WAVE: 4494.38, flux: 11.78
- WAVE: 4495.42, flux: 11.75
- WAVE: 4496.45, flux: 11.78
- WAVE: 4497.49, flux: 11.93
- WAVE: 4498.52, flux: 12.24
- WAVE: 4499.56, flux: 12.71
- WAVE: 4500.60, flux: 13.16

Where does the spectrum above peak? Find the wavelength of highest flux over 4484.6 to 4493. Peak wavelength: 4488.18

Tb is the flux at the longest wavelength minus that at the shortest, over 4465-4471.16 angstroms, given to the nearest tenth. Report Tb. 1.6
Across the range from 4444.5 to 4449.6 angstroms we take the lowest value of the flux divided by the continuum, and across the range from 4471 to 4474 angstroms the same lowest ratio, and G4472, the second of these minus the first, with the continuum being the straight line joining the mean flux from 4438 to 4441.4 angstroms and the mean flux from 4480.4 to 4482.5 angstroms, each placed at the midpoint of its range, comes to 0.02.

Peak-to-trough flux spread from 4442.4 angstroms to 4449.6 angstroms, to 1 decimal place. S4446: 0.4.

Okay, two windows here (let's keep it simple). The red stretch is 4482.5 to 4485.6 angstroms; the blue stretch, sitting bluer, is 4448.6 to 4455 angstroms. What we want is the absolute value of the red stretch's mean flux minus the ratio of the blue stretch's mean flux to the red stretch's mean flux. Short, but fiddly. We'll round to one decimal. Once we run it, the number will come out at 11.1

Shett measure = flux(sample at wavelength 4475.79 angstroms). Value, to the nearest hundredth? 12.32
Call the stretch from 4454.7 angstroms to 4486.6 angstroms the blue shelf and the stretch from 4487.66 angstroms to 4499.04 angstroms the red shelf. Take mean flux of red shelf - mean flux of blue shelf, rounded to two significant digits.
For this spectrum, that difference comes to 0.67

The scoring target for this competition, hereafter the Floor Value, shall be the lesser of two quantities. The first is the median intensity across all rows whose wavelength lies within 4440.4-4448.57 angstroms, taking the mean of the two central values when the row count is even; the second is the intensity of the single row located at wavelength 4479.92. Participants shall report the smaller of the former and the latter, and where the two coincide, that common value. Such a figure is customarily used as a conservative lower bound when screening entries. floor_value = 10.7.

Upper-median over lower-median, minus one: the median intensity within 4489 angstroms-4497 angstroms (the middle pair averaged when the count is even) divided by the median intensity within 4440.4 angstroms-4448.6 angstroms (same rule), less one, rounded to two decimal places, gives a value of -0.06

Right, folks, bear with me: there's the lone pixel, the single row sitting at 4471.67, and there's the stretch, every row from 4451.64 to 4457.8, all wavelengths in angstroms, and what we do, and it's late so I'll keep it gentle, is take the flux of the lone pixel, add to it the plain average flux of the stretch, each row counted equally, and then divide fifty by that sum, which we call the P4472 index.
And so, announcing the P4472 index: 2.06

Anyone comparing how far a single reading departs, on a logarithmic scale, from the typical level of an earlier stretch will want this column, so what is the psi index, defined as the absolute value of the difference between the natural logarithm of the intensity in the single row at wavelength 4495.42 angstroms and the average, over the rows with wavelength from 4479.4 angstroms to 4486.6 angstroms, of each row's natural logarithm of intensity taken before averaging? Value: 0.01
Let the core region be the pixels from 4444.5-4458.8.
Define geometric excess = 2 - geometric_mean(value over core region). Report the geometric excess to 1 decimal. -10.0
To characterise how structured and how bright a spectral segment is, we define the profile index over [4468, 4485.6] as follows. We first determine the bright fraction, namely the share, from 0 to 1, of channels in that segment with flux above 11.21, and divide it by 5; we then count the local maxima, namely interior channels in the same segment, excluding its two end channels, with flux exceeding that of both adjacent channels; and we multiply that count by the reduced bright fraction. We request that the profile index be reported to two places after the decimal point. 0.15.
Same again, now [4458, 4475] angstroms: 0.11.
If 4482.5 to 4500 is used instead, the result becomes 0.20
